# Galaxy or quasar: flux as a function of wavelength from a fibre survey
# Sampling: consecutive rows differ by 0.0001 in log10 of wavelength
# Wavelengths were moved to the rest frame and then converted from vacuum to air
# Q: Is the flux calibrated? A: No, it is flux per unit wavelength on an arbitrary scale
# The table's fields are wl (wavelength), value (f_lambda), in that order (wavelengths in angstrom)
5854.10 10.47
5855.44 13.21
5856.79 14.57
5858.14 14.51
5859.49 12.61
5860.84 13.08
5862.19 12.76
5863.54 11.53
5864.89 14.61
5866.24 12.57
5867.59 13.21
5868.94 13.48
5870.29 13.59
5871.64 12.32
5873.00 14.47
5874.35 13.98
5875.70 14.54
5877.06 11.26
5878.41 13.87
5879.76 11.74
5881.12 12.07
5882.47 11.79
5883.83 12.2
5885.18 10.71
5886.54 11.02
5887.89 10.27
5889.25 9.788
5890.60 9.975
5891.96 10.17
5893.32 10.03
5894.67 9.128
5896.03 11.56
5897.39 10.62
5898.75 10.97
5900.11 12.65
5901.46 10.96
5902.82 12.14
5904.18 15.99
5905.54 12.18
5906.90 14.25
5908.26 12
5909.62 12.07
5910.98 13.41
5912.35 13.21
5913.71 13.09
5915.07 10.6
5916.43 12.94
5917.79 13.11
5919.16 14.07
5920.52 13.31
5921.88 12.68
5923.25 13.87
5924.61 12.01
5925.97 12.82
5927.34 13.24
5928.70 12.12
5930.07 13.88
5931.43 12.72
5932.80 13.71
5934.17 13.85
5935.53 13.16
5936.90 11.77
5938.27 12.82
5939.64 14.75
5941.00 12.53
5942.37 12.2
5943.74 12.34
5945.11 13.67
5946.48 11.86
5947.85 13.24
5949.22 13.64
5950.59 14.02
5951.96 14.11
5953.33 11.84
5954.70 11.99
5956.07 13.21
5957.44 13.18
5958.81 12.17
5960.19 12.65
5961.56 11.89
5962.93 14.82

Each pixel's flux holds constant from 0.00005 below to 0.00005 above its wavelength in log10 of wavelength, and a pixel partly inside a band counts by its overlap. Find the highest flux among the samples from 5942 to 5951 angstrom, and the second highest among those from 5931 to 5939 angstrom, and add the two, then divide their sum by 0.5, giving 55.5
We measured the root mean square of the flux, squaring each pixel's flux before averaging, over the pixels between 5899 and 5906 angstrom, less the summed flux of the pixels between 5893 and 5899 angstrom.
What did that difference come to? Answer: -39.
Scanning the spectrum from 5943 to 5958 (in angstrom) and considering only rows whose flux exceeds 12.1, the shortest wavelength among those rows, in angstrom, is 5943.74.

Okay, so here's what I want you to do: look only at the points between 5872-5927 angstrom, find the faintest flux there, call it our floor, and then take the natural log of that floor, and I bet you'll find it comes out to 2.21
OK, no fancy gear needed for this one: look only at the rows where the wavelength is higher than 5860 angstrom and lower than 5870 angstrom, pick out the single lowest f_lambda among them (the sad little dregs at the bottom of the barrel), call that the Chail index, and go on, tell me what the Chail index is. 11.53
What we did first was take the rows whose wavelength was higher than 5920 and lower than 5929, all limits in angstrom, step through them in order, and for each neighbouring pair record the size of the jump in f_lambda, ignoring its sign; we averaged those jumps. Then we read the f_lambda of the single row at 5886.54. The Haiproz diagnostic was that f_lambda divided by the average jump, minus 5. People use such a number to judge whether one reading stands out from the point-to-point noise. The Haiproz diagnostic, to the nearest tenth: 6.0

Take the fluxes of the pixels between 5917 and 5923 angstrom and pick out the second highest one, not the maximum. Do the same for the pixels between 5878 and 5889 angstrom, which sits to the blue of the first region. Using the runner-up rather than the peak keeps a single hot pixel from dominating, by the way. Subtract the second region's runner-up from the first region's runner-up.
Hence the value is 1.1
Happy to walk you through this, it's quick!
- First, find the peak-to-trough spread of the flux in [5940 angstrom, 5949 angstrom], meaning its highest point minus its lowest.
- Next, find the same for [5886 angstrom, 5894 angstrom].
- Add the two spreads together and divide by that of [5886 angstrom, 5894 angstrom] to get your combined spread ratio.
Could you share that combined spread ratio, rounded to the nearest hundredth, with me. 2.47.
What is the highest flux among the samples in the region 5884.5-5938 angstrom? 15.99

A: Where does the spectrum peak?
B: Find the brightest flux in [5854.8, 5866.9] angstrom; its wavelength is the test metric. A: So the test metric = 5864.89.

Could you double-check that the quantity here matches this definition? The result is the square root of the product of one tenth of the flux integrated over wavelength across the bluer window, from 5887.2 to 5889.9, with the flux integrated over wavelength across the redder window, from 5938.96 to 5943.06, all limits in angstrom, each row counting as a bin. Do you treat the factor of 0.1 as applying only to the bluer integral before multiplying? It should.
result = 12.1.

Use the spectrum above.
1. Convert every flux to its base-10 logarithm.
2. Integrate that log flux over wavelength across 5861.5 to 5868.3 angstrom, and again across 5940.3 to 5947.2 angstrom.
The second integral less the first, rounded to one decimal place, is 0.0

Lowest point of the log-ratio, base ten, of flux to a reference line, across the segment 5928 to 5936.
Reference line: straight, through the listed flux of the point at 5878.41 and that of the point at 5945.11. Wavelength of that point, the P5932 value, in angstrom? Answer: 5928.70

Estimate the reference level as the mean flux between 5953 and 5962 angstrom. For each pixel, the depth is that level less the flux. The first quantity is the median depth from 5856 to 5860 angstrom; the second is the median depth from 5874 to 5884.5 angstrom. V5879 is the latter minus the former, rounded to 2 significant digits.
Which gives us 2.4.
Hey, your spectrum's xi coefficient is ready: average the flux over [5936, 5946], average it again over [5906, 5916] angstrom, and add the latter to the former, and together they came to 25.5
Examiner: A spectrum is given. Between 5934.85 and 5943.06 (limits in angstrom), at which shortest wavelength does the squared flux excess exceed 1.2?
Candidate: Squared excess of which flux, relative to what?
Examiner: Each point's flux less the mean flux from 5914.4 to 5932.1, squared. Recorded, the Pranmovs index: 5936.90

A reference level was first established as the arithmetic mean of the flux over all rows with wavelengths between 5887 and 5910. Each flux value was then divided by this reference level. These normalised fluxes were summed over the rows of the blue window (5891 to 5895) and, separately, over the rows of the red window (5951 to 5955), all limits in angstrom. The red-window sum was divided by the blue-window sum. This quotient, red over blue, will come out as 1.3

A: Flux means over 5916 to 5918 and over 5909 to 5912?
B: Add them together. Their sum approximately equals 25.8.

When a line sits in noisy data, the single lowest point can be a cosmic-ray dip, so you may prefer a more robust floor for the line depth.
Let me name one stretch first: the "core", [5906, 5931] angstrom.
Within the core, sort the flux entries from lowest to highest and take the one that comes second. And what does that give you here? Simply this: 12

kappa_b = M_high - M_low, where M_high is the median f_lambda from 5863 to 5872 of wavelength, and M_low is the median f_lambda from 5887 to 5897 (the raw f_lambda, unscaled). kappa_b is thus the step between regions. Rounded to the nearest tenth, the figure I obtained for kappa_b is 3.2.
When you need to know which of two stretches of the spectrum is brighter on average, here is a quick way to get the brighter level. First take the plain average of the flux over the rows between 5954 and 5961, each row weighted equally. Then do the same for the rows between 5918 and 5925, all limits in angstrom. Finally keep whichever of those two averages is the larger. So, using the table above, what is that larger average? 13.2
